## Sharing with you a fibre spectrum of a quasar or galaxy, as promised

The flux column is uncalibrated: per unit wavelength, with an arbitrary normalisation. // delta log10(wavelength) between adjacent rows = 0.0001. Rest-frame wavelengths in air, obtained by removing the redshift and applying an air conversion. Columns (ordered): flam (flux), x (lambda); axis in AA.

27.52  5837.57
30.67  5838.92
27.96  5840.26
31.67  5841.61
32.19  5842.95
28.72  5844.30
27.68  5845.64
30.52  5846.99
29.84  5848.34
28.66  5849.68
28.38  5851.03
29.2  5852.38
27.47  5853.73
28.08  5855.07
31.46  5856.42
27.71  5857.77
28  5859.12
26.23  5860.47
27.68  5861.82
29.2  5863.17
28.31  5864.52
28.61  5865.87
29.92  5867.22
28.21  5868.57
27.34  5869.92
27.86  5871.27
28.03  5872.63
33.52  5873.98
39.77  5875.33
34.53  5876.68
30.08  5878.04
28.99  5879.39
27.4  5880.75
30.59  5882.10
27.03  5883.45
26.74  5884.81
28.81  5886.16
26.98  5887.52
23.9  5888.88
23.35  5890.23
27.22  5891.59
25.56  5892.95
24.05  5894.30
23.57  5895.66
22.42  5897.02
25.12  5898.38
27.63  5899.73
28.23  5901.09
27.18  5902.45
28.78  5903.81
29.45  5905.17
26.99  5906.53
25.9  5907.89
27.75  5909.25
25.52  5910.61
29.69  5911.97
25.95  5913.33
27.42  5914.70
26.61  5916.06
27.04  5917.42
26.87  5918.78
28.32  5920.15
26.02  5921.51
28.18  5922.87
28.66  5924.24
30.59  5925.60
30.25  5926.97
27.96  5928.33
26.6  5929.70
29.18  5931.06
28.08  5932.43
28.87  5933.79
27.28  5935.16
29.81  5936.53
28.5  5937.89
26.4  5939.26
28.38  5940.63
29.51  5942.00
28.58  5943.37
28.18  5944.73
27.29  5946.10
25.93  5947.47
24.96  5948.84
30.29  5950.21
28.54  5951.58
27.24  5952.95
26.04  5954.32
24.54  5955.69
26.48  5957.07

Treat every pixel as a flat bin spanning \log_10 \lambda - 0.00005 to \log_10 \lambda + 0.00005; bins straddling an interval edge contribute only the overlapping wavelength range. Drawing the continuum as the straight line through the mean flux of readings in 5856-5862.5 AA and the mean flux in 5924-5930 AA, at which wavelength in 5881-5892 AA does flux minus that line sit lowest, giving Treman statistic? 5890.23 AA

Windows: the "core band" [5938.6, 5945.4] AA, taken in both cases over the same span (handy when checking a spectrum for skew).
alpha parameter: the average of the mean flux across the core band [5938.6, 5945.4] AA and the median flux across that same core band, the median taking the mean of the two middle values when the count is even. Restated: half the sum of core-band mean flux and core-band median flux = 28.3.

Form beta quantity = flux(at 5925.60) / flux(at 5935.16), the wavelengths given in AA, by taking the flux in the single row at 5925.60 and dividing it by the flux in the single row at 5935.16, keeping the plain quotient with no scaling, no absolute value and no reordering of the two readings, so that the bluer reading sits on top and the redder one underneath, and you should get 1.1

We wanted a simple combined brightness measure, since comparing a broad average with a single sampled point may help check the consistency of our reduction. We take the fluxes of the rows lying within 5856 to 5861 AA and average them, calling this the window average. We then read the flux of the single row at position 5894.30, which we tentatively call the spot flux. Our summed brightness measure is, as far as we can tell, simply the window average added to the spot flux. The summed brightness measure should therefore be 52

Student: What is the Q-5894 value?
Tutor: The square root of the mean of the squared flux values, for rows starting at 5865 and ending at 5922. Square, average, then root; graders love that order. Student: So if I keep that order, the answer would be 27.9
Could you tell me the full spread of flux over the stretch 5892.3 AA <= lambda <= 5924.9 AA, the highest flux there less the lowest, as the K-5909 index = 7.3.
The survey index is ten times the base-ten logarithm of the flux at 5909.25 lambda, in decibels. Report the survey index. 14.4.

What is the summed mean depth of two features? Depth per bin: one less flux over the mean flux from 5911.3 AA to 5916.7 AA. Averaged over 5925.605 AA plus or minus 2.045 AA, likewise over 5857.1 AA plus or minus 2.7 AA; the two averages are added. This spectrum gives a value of -0.14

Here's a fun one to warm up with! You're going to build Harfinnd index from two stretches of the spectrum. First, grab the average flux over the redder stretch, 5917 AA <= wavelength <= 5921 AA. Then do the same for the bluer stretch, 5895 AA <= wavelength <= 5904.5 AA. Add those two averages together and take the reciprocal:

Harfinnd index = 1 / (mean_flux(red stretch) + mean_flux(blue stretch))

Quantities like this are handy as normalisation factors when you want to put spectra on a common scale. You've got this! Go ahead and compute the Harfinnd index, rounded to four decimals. 0.0187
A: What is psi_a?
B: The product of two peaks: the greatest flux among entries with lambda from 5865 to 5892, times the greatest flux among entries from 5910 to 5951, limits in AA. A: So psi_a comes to 1217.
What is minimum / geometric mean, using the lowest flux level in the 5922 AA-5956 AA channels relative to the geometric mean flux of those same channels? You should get 0.88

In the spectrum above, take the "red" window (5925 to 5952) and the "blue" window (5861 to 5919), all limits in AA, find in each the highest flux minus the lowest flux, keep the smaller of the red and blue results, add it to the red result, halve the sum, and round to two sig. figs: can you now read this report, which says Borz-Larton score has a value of 5.6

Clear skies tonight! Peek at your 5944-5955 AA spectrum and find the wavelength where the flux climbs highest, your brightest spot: 5950.21 AA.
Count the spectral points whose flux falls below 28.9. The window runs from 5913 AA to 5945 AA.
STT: 19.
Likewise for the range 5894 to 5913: 12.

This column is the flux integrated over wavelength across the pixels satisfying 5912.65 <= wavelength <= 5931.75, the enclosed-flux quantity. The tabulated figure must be 531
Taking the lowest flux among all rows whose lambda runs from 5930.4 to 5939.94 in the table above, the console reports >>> 26.4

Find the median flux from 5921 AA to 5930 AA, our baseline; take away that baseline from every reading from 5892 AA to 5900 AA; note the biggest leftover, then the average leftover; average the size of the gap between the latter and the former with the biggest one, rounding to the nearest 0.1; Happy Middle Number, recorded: 1.2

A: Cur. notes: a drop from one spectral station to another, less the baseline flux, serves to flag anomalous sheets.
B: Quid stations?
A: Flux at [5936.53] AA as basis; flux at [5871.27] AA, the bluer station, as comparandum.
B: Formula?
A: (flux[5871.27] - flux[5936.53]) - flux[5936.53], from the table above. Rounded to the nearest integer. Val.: -32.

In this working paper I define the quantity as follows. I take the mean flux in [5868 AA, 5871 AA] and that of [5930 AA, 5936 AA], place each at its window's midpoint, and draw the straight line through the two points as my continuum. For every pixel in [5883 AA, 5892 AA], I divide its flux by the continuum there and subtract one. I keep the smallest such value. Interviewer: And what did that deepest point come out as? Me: -0.165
